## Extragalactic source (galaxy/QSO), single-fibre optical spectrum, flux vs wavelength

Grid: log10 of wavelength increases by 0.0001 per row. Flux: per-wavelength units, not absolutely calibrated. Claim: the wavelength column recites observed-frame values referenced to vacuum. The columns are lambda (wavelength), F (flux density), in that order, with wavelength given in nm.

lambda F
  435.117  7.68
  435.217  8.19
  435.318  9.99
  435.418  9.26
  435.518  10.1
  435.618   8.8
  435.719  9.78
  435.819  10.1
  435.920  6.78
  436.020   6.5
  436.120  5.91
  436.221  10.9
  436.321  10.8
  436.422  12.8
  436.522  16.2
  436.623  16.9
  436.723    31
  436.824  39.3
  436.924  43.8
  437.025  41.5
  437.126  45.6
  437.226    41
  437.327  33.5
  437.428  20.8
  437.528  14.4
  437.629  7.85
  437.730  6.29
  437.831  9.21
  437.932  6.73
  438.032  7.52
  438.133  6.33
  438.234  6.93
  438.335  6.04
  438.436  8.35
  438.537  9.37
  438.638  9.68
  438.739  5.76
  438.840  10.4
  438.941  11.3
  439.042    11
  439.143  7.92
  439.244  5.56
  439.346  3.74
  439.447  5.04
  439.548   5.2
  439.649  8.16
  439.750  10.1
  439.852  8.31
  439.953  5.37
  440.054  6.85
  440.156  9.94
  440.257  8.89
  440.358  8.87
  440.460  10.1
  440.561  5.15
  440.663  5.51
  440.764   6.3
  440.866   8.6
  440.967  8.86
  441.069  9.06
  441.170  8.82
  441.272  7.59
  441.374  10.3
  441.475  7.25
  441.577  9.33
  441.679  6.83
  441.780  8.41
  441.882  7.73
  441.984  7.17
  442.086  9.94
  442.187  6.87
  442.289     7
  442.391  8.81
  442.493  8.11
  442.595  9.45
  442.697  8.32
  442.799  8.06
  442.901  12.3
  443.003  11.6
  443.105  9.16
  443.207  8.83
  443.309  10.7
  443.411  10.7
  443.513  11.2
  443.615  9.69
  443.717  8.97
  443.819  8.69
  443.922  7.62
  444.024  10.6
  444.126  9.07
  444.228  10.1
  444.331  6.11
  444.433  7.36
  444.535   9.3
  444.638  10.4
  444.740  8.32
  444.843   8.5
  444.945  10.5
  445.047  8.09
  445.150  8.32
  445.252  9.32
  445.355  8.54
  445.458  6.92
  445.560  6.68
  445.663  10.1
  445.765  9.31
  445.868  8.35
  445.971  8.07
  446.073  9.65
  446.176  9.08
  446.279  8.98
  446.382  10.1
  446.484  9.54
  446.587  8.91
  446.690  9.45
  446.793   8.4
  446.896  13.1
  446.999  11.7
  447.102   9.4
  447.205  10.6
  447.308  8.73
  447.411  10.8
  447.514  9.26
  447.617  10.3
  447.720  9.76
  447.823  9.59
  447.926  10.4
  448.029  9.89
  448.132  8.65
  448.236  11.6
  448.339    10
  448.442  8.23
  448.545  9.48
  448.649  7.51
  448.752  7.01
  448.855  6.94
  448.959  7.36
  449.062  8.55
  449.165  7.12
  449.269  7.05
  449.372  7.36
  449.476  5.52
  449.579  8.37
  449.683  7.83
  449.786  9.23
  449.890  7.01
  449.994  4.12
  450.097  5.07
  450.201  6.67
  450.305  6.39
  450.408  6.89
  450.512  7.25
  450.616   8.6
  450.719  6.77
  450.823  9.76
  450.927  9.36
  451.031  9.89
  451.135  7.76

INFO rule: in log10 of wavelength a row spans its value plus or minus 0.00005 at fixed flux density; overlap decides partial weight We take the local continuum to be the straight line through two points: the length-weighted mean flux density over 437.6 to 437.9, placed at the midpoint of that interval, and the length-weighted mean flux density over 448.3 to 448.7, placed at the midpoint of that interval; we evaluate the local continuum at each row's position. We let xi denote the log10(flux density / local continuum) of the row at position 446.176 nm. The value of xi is 0.027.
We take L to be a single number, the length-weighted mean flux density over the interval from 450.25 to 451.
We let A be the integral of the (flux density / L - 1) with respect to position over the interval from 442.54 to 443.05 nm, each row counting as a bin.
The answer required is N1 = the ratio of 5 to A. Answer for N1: 39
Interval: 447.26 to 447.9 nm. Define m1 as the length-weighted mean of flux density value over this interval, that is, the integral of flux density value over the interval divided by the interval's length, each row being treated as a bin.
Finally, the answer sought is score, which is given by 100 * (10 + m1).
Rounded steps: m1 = 9.8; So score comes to 1978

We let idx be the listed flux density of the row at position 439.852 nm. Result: 8.31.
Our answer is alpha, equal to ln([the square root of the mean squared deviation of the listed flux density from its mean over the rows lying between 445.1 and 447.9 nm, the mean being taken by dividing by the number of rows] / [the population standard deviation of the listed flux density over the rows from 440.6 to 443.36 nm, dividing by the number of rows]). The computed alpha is -0.2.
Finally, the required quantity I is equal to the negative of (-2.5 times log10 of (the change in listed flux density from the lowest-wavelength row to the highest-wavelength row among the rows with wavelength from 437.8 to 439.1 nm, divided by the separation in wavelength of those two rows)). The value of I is 0.4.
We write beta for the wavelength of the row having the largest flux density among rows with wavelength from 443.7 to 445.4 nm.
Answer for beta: 444.024 nm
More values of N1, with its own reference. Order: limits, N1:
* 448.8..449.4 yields -127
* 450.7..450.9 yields 270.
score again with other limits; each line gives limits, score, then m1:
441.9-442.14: 1843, 8.4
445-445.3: 1858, 8.6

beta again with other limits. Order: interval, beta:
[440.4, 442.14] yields 441.374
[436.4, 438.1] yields 437.126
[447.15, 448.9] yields 448.236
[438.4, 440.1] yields 438.941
